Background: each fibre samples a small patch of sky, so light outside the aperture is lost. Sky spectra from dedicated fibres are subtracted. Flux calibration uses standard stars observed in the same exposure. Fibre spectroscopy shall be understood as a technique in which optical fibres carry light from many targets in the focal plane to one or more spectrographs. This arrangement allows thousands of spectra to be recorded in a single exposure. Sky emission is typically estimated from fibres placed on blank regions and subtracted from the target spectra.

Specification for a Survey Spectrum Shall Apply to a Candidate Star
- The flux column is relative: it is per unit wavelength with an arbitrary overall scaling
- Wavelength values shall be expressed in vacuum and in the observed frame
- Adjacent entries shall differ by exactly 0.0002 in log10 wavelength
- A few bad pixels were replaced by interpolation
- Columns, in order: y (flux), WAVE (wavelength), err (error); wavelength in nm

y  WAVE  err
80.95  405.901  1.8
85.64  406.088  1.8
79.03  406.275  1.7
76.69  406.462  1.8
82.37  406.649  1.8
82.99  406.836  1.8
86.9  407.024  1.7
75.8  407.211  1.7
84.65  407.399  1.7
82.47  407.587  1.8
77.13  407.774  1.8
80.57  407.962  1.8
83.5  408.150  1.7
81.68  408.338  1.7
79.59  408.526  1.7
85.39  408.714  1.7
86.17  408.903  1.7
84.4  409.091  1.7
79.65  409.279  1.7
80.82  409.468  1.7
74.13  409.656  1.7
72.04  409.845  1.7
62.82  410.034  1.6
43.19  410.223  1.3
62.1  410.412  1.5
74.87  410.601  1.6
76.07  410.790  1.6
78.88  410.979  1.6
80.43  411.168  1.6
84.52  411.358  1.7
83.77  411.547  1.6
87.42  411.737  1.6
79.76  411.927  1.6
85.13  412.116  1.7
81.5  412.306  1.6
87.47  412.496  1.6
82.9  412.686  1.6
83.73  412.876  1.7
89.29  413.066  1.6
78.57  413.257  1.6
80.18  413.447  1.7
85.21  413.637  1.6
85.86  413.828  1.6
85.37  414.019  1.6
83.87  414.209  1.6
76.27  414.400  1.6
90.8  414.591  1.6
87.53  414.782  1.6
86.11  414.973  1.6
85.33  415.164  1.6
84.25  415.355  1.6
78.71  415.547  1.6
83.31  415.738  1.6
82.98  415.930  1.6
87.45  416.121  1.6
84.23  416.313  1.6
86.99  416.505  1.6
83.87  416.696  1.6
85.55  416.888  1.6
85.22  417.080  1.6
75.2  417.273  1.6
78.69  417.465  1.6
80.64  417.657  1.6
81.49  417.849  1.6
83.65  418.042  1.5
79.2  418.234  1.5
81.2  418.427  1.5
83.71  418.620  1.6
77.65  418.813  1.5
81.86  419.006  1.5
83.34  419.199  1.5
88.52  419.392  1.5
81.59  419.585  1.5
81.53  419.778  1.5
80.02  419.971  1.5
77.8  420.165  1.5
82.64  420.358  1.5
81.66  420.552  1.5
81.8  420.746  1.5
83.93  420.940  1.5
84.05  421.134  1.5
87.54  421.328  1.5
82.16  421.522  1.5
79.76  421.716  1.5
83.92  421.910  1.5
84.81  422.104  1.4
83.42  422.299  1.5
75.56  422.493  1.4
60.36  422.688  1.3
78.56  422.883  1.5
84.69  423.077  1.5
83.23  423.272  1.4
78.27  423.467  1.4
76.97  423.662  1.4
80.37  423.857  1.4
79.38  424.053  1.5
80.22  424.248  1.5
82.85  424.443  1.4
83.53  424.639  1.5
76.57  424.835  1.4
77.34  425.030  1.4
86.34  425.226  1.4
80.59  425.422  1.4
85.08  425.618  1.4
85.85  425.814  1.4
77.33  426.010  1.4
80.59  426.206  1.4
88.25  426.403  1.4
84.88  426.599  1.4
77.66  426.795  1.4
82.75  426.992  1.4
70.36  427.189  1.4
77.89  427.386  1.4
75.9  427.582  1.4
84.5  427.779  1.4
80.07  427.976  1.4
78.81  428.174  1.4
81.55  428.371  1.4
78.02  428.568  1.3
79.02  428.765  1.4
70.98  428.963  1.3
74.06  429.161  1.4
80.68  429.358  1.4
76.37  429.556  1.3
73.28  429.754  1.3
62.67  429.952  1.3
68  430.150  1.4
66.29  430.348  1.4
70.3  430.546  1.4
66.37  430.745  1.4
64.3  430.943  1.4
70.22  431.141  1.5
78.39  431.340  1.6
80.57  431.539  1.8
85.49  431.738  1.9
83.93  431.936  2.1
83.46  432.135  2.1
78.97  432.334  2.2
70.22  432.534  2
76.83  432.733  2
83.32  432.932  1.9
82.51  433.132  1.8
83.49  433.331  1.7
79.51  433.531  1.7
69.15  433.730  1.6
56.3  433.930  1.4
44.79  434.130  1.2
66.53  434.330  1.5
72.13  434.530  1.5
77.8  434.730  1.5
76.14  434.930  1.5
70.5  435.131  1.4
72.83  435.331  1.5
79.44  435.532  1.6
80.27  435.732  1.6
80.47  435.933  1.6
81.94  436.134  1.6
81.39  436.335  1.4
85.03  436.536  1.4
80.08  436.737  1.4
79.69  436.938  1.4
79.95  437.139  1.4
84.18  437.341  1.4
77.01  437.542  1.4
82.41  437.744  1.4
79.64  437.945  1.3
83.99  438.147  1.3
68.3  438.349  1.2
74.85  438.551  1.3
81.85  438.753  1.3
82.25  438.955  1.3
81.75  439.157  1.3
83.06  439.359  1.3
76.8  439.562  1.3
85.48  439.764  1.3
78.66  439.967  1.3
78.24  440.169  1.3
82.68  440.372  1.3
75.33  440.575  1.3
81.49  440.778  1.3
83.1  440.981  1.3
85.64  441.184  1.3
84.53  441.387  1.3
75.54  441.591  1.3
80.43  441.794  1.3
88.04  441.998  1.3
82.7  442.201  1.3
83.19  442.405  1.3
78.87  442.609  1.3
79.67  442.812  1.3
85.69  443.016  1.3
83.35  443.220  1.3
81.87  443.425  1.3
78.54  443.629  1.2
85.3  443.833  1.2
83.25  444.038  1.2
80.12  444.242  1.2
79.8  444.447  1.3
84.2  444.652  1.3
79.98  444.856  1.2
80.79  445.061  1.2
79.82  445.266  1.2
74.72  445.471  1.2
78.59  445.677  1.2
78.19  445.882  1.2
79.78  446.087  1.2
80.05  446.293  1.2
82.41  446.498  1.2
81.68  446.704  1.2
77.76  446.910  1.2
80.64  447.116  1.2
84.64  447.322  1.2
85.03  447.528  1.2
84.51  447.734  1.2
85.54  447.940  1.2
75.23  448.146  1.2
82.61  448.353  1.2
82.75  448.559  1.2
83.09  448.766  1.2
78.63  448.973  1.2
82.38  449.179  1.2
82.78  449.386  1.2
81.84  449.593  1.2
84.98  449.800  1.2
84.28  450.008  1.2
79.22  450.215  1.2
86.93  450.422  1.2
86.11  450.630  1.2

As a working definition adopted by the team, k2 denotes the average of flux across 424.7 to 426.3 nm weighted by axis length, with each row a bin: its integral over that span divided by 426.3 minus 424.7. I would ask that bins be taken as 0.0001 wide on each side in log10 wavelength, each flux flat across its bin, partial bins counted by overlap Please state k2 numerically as 81.3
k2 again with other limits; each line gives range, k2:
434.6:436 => 76.6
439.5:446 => 81.1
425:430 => 79.0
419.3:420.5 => 82.0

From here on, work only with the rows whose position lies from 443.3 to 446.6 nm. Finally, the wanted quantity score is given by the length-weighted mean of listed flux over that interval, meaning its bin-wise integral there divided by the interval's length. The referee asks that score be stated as 80.5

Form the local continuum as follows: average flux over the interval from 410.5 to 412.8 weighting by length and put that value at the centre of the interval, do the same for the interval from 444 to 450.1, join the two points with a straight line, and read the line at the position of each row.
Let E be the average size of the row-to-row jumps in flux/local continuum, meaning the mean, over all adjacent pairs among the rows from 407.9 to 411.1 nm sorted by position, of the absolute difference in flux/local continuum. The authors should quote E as 0.072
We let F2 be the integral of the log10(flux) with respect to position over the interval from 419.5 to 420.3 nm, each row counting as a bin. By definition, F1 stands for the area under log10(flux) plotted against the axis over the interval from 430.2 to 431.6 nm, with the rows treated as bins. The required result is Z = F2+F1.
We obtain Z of 4.1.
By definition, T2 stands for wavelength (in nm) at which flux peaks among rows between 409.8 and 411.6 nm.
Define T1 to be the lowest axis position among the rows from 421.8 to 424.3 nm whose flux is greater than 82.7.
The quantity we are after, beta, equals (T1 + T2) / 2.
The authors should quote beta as 416.63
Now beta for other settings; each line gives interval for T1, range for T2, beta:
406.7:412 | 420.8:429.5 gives 416.62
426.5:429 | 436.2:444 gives 434.30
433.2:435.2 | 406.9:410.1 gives 420.18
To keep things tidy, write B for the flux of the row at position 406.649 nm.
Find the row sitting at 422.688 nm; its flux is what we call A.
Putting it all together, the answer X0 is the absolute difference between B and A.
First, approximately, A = 60.36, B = 82.37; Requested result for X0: 22.0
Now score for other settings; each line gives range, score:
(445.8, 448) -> 81.8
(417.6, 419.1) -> 81.2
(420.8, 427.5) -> 80.7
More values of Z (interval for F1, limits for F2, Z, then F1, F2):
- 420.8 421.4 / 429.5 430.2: 2.4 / 1.2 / 1.3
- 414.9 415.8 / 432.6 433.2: 2.9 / 1.7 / 1.1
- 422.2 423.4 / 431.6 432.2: 3.4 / 2.3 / 1.2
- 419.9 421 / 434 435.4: 4.7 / 2.1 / 2.6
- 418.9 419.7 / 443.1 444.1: 3.5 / 1.5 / 1.9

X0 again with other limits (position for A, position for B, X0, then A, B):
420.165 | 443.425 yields 4.1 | 77.8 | 81.87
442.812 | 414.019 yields 5.7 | 79.67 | 85.37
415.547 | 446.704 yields 3.0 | 78.71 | 81.68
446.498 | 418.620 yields 1.3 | 82.41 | 83.71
